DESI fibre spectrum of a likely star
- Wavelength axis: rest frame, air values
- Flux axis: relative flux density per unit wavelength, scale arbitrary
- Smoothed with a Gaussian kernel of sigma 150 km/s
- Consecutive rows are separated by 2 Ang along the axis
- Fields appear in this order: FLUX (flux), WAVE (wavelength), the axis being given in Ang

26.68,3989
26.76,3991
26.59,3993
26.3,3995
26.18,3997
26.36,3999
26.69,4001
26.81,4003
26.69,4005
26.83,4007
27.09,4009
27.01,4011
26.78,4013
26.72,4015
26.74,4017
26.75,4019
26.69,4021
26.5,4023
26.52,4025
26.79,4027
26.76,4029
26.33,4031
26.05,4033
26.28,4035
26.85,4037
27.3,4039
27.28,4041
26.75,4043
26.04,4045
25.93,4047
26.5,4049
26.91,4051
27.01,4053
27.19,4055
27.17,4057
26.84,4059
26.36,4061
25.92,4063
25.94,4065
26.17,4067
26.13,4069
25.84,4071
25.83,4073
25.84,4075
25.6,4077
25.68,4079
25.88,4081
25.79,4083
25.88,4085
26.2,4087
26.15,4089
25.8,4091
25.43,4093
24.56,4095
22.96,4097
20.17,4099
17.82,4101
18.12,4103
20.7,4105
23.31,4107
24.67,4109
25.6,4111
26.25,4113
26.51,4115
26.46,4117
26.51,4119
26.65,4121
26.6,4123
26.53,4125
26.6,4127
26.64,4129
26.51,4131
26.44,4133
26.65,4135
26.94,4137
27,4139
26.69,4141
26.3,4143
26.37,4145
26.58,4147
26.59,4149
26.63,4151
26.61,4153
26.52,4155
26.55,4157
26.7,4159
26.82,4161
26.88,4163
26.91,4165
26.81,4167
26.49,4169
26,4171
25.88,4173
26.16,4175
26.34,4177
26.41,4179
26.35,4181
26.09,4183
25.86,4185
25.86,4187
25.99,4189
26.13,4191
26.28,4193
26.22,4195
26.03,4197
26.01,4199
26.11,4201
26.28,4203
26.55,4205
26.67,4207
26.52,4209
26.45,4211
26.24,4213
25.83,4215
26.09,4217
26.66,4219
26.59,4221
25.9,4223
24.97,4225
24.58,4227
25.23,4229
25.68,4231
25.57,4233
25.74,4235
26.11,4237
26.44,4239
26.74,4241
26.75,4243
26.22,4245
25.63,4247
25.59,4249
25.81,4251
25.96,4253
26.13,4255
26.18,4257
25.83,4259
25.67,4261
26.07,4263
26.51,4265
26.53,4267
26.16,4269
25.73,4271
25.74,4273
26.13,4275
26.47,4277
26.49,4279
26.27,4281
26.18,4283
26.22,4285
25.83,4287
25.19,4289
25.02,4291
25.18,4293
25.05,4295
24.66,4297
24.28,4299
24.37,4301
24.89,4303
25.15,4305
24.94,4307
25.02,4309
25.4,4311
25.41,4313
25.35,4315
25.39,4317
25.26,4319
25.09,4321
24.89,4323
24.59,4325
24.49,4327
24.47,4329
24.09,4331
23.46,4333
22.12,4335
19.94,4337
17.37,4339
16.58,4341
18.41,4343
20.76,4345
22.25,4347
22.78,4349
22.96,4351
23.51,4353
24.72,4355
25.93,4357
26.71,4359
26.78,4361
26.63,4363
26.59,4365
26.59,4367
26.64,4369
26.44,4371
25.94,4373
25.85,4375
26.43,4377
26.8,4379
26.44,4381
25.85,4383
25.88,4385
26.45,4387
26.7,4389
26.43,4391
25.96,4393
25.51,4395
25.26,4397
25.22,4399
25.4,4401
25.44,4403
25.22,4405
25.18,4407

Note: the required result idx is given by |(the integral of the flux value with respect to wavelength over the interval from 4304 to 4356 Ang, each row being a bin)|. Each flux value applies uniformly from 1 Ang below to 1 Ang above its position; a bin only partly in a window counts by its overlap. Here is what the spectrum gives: 1209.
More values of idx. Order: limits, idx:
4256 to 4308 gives 1333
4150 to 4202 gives 1369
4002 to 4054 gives 1388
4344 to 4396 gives 1327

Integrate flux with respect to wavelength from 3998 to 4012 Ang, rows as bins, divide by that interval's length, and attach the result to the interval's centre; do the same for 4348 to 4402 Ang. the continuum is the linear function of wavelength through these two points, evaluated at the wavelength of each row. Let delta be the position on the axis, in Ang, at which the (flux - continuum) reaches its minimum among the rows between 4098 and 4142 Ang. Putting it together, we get 4101 Ang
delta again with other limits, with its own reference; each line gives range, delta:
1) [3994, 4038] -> 4033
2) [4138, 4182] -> 4173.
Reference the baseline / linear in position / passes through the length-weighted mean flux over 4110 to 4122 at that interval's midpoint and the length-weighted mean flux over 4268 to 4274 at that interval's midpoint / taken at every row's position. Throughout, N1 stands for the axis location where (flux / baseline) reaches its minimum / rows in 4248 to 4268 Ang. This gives 4249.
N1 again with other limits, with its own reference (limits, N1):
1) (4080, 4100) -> 4099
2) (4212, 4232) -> 4227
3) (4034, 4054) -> 4047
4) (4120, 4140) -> 4133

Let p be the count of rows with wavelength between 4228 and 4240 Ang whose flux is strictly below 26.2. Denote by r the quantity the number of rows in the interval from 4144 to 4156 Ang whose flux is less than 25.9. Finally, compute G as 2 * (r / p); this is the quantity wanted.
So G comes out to 0.00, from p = 5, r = 0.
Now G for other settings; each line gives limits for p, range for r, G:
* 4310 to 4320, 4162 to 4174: 0.40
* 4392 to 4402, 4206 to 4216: 0.40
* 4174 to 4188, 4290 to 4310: 5.00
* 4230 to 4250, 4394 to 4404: 1.67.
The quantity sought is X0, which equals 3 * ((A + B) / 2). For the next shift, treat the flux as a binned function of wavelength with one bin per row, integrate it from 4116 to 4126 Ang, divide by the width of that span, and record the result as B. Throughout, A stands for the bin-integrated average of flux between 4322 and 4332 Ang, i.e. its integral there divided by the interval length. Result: 76.6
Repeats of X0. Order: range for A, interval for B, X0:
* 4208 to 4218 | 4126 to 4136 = 79.2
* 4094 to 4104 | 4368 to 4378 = 70.5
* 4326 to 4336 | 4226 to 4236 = 73.6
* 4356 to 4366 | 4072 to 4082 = 78.4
